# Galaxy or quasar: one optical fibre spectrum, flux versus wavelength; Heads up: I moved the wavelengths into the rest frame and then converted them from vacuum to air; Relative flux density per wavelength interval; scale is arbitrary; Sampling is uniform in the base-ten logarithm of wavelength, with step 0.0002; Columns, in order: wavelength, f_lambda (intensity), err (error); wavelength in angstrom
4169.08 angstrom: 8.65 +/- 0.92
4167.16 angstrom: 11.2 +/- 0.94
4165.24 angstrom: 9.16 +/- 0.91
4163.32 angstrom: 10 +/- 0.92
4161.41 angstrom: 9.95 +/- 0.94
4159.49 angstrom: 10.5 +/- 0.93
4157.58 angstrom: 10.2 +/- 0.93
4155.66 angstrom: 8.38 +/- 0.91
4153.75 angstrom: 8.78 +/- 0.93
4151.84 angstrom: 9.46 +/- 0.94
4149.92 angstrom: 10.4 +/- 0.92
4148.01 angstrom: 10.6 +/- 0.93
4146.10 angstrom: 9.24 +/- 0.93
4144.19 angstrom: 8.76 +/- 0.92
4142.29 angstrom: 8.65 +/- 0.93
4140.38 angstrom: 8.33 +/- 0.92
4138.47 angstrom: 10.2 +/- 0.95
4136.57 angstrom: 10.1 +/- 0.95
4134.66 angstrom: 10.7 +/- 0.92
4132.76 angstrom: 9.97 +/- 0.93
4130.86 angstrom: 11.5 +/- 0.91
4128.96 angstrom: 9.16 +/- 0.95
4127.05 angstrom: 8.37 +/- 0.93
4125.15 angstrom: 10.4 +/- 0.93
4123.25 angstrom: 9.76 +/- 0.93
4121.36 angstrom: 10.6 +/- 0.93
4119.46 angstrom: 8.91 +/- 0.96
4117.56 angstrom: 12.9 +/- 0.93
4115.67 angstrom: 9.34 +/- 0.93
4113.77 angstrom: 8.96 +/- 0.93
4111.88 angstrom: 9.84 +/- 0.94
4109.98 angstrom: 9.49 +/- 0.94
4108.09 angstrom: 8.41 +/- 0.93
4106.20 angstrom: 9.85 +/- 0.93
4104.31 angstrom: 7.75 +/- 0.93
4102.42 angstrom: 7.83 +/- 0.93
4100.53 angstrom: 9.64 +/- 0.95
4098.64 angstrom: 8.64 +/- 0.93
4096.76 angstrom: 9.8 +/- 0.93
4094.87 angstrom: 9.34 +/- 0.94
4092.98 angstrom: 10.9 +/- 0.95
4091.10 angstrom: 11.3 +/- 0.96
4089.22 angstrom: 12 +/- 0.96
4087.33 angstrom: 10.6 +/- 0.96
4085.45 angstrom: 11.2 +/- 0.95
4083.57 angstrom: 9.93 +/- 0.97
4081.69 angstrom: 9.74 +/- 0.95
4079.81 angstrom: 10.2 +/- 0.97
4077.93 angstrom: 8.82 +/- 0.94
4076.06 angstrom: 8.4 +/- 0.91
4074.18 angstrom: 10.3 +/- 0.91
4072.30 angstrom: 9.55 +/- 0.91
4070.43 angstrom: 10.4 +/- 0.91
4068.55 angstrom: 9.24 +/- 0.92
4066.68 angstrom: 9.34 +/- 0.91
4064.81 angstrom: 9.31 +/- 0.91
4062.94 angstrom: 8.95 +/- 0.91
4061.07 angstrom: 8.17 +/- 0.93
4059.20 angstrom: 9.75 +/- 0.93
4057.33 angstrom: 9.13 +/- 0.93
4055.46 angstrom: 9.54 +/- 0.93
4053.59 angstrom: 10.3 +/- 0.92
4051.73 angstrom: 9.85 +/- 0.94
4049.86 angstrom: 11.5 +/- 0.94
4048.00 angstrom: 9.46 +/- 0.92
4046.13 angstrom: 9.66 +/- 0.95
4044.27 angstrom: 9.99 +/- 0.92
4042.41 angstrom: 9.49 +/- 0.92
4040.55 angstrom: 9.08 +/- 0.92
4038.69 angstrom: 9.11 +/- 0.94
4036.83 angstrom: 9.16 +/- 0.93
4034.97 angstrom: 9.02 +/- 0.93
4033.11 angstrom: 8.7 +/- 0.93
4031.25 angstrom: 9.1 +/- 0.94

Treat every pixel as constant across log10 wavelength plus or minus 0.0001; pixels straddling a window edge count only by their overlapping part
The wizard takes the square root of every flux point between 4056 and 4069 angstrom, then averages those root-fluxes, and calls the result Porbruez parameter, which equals 3.02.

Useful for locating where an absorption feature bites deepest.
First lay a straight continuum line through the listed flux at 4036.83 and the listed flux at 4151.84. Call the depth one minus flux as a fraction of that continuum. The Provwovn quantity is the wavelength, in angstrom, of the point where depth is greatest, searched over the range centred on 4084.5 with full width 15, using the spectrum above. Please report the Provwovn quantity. 4077.93 angstrom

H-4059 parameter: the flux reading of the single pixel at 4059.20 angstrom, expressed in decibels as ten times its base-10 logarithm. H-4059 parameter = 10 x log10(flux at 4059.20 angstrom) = 9.9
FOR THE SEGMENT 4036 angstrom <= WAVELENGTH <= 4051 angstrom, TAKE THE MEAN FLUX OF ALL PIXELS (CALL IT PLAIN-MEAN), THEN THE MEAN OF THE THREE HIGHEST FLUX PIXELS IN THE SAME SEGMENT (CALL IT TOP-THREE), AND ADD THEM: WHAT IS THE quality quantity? 20.1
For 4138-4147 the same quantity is 18.4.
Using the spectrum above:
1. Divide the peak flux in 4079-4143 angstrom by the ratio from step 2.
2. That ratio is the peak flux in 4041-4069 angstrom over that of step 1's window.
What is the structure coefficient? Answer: 14.5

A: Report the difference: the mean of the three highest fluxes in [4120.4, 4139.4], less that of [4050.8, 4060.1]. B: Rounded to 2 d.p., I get 0.97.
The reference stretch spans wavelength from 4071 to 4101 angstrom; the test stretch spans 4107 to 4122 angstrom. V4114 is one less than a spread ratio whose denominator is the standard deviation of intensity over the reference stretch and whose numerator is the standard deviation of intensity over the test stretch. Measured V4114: 0.4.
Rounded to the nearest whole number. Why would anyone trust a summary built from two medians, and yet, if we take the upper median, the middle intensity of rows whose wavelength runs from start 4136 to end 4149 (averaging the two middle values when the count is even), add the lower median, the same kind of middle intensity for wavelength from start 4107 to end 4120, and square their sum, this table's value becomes 345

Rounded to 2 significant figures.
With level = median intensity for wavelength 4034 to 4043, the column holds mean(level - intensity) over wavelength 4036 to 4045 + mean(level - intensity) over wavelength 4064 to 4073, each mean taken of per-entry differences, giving -0.71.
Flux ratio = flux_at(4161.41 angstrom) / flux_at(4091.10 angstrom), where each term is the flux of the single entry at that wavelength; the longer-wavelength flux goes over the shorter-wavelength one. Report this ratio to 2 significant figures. 0.88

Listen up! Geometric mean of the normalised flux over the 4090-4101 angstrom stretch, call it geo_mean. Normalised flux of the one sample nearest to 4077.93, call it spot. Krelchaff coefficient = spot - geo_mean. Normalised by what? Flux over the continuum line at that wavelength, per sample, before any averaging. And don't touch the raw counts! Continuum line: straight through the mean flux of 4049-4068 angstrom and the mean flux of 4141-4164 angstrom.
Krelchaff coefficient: -0.11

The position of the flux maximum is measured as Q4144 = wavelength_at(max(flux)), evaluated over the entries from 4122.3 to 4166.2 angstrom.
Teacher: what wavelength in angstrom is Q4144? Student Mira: 4130.86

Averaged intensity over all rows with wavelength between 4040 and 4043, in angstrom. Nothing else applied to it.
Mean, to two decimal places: 9.29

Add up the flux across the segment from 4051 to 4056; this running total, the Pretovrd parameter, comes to 29.7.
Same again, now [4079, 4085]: 29.9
